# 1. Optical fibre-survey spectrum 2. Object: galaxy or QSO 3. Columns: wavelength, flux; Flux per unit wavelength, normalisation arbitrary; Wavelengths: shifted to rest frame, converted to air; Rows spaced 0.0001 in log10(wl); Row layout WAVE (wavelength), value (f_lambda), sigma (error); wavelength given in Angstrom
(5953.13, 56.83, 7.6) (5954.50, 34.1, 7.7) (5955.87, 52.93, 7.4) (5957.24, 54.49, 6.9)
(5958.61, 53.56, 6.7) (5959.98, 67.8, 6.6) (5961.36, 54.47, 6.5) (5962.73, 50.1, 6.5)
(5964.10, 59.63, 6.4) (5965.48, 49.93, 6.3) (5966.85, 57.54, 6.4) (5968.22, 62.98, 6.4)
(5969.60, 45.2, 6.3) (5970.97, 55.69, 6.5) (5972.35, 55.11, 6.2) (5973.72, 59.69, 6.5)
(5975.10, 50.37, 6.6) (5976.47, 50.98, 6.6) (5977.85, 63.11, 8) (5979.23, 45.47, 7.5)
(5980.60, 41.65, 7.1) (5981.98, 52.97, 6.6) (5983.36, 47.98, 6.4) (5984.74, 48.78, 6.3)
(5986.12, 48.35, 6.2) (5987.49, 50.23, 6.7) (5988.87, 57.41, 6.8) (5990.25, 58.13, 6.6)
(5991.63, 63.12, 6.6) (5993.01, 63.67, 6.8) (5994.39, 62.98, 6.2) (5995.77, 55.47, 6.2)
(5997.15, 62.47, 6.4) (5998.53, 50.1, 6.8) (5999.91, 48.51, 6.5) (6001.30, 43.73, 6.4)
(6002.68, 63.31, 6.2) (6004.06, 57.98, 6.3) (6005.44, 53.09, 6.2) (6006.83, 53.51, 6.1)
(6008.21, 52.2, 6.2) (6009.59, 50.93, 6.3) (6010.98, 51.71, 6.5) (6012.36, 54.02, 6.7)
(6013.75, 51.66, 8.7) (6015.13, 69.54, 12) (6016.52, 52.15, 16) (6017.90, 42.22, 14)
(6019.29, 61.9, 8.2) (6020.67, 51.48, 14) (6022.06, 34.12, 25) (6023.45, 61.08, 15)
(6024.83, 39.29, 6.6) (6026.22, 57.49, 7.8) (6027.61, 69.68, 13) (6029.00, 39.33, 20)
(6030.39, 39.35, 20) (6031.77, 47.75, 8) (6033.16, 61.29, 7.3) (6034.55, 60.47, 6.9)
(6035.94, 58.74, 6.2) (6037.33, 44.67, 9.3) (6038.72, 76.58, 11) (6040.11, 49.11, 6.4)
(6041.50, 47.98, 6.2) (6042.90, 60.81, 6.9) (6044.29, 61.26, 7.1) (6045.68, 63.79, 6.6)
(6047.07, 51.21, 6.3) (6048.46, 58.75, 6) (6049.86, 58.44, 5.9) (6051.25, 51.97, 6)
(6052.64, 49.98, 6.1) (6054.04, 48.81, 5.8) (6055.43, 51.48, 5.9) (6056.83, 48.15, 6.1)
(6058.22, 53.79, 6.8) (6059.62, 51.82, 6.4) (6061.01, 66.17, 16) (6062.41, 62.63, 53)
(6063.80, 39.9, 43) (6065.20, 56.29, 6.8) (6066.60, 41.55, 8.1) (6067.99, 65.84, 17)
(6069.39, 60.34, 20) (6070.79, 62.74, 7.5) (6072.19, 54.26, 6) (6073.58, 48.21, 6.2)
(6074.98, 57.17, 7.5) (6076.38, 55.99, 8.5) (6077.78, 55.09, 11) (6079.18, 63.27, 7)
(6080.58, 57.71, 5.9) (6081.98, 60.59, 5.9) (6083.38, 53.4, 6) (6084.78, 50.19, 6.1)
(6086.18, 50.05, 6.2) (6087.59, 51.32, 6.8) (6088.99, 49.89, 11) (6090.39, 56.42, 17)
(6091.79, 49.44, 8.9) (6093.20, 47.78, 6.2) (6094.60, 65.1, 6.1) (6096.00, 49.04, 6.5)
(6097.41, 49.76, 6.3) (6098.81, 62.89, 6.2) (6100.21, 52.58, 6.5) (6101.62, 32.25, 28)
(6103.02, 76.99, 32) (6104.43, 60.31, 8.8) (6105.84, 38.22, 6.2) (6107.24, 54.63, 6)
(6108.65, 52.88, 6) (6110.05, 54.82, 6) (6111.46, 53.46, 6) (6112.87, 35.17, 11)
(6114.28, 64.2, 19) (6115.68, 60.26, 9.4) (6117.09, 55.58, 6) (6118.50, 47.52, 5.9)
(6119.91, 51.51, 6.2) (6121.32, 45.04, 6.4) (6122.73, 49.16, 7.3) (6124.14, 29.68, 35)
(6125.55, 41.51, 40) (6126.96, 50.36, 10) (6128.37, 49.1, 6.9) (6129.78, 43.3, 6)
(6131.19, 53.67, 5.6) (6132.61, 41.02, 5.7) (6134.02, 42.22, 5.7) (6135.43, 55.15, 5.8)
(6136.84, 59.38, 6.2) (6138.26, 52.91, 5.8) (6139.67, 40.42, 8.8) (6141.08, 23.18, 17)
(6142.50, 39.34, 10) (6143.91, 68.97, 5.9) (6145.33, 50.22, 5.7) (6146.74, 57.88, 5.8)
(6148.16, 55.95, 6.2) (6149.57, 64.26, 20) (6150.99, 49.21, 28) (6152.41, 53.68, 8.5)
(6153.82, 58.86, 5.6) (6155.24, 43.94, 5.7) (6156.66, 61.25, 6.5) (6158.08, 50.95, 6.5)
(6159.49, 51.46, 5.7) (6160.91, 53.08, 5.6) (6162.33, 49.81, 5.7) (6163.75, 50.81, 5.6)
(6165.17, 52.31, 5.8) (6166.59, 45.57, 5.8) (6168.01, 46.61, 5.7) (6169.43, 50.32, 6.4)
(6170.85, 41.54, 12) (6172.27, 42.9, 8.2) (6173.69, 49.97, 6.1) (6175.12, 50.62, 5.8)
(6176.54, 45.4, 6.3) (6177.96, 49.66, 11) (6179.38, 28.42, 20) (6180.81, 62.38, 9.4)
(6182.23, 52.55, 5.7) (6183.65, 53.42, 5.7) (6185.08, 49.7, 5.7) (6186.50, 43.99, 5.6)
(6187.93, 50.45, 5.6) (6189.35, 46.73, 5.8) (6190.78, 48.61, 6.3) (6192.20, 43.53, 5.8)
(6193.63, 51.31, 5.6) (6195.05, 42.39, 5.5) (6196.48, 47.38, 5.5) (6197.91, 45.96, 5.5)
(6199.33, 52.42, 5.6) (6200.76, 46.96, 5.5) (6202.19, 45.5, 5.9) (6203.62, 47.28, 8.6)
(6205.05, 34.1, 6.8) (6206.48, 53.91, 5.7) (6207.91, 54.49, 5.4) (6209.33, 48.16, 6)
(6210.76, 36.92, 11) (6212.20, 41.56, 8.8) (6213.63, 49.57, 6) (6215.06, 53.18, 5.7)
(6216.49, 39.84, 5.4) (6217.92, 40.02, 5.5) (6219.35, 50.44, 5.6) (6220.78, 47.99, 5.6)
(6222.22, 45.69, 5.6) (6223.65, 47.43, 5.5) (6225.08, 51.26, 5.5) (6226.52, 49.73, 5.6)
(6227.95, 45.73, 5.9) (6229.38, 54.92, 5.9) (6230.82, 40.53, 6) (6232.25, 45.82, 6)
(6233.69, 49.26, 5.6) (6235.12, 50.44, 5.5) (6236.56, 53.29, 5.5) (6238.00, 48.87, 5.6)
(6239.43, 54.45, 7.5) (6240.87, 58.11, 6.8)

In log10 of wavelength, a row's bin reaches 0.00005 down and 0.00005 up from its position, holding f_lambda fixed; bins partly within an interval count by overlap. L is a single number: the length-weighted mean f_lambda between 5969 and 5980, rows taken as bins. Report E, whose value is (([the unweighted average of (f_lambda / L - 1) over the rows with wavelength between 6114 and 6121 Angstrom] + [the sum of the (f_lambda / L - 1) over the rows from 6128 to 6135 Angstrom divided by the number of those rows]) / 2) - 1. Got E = -1.04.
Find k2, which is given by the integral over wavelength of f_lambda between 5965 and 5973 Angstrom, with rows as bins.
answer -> 436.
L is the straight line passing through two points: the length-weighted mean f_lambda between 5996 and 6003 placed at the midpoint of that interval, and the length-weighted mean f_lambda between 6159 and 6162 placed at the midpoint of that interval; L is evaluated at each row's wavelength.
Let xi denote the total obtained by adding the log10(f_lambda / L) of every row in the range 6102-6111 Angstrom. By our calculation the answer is 0.13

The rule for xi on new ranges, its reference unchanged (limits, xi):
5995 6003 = 0.01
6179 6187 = -0.25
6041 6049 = 0.20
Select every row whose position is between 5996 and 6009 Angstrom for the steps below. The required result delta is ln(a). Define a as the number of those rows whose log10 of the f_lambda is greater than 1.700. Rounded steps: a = 6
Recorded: 1.8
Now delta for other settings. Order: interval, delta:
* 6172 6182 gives 0.7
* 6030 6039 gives 1.4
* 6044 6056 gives 1.9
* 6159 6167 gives 1.4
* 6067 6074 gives 1.4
